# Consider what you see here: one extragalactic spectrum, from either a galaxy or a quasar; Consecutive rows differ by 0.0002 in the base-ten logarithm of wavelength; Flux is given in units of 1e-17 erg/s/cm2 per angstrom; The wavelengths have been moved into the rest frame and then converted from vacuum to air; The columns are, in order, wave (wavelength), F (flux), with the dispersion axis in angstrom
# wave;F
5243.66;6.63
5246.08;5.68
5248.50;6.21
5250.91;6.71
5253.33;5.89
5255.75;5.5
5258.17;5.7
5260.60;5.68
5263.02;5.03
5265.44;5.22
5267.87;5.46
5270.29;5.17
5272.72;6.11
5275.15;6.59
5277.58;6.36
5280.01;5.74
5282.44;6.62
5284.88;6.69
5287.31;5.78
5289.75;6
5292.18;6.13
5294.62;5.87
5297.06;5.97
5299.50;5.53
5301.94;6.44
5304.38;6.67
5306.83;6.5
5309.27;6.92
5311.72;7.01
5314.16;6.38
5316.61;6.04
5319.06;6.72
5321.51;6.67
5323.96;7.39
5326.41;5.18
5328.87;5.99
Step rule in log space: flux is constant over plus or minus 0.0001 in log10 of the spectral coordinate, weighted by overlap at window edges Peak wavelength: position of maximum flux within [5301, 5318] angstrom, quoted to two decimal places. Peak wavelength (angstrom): 5311.72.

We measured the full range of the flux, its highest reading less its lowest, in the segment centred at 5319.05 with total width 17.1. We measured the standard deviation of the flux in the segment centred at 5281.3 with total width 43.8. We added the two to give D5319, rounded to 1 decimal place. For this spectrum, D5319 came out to 2.7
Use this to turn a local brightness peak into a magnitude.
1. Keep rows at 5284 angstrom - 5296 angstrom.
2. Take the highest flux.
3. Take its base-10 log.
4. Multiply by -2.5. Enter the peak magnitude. -2.06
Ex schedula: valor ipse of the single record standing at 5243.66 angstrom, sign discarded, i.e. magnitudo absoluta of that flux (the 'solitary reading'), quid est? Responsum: 6.63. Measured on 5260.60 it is 5.68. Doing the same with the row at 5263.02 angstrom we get 5.03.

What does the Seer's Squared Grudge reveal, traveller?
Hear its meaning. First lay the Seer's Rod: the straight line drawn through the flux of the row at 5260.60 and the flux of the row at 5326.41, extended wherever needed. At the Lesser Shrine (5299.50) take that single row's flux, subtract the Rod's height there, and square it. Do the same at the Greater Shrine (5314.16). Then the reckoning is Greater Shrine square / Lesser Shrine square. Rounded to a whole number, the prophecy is 58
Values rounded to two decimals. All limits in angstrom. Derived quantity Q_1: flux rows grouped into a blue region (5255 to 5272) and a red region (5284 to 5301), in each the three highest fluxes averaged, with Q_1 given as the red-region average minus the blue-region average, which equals 0.65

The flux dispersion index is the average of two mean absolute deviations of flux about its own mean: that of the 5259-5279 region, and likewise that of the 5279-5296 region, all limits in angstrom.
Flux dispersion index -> 0.40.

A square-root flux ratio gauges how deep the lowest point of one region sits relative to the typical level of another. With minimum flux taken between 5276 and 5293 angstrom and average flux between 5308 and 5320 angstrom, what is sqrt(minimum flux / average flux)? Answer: 0.932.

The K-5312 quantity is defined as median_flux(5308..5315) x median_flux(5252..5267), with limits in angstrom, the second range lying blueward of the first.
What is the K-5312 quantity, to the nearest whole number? 39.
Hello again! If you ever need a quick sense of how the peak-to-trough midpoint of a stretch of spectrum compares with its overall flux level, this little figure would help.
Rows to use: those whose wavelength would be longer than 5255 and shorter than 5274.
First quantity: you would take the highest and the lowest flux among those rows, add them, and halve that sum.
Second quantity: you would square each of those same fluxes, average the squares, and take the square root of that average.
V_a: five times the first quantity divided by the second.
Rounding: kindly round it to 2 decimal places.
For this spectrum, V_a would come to 5.07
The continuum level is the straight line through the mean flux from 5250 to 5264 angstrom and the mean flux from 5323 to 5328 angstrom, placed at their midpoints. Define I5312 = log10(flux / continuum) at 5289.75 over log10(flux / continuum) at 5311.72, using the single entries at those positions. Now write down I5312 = 0.0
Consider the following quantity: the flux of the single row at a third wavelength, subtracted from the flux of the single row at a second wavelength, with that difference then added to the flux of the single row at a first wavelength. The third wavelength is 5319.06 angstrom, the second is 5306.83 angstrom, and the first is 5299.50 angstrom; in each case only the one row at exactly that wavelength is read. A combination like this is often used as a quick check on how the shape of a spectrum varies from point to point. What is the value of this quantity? 5.3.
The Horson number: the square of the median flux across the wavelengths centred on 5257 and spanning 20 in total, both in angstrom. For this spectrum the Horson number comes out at 32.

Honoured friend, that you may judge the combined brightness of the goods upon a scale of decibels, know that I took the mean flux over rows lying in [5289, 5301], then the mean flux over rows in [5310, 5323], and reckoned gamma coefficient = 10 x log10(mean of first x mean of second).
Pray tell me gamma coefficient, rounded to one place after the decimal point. 15.9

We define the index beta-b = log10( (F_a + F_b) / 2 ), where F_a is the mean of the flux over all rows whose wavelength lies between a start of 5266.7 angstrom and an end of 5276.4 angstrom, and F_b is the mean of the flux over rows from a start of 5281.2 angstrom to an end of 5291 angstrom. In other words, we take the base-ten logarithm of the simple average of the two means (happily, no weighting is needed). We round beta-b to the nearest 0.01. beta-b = 0.78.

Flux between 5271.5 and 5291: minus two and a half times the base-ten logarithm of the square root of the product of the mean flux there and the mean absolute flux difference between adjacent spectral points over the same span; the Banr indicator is -0.60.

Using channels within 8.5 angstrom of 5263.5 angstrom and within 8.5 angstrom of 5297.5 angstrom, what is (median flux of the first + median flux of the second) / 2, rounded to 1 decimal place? 5.7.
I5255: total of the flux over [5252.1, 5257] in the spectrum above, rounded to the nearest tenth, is 11.4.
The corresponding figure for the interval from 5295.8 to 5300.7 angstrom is 11.5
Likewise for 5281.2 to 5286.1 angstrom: 13.3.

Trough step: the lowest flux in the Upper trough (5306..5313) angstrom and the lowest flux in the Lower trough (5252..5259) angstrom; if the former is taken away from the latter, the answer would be -1.0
